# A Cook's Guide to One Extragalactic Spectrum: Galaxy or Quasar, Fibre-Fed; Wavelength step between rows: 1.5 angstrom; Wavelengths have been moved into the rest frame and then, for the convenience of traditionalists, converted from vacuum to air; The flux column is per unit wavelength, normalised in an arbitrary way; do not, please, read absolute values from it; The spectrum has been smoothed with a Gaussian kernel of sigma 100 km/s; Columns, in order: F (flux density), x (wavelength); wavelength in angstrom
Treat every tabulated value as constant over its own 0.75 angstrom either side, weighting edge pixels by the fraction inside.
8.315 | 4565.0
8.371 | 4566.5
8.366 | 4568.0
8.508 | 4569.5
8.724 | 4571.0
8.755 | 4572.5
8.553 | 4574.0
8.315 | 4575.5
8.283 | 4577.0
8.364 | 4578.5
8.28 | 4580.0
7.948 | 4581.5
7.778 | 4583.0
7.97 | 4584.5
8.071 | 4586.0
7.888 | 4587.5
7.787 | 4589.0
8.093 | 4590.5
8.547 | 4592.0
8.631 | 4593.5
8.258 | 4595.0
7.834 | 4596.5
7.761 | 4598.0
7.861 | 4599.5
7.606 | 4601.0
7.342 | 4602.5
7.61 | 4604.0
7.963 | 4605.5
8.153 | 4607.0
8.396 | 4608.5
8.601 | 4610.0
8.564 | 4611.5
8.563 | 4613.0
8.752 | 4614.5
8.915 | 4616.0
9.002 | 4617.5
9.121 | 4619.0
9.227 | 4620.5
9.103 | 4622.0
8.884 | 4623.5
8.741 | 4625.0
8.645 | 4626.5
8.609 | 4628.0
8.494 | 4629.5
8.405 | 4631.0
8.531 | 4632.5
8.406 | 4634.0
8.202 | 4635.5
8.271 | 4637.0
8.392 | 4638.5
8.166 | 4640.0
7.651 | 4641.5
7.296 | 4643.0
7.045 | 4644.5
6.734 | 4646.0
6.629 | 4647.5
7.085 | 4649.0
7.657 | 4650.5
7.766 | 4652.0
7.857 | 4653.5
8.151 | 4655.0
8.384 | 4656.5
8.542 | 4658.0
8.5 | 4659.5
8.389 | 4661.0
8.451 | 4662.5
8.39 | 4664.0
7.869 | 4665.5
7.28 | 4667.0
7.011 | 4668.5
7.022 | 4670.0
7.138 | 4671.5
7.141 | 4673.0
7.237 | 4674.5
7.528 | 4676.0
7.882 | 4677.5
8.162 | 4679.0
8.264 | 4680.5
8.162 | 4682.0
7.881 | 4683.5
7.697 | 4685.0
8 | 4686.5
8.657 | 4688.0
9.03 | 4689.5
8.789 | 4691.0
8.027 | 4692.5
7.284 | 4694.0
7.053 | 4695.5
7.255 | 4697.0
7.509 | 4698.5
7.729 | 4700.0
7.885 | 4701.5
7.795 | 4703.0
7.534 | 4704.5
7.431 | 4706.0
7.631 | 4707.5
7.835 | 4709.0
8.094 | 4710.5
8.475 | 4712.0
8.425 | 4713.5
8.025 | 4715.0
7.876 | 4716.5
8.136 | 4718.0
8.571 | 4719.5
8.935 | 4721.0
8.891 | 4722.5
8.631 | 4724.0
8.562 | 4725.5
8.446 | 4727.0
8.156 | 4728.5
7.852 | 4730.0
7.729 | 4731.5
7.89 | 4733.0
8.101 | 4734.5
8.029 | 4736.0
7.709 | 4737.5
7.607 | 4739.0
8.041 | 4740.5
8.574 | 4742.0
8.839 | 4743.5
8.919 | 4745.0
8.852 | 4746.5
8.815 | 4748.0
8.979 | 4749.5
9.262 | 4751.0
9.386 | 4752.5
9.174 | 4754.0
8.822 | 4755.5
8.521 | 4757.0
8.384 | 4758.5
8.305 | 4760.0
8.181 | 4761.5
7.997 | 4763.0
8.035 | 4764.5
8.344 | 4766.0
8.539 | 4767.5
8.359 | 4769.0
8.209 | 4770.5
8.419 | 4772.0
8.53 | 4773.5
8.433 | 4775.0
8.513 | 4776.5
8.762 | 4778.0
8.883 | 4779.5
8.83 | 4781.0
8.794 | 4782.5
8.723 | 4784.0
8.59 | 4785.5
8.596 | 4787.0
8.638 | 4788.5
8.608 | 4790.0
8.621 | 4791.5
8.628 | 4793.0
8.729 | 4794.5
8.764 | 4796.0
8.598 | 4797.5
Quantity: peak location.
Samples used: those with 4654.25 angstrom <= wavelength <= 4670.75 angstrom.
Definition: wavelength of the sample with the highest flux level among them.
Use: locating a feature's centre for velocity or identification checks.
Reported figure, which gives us 4658.0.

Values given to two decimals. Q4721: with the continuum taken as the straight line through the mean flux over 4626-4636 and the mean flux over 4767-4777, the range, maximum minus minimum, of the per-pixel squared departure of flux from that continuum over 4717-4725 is 0.23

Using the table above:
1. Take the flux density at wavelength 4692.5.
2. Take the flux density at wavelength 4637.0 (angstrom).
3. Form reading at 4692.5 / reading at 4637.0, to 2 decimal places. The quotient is 0.97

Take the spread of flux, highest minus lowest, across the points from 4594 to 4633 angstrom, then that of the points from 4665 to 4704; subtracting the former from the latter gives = 0.13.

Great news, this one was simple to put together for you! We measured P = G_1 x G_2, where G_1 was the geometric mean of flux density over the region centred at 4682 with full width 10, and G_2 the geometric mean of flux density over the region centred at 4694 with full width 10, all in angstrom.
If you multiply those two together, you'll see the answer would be 62.6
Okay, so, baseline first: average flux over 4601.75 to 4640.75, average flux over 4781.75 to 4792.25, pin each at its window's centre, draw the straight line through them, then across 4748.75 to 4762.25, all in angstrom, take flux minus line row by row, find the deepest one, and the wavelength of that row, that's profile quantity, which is 4761.5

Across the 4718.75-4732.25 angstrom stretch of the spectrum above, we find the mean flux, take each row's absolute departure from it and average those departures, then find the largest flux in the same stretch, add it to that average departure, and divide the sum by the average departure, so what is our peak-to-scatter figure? 27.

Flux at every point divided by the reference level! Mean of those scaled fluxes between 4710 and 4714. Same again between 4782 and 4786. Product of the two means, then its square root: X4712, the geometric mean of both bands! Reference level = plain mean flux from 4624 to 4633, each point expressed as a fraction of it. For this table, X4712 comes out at 0.993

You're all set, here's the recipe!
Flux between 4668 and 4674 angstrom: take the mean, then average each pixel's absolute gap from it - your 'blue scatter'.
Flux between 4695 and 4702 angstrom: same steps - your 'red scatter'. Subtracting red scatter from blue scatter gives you -0.2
